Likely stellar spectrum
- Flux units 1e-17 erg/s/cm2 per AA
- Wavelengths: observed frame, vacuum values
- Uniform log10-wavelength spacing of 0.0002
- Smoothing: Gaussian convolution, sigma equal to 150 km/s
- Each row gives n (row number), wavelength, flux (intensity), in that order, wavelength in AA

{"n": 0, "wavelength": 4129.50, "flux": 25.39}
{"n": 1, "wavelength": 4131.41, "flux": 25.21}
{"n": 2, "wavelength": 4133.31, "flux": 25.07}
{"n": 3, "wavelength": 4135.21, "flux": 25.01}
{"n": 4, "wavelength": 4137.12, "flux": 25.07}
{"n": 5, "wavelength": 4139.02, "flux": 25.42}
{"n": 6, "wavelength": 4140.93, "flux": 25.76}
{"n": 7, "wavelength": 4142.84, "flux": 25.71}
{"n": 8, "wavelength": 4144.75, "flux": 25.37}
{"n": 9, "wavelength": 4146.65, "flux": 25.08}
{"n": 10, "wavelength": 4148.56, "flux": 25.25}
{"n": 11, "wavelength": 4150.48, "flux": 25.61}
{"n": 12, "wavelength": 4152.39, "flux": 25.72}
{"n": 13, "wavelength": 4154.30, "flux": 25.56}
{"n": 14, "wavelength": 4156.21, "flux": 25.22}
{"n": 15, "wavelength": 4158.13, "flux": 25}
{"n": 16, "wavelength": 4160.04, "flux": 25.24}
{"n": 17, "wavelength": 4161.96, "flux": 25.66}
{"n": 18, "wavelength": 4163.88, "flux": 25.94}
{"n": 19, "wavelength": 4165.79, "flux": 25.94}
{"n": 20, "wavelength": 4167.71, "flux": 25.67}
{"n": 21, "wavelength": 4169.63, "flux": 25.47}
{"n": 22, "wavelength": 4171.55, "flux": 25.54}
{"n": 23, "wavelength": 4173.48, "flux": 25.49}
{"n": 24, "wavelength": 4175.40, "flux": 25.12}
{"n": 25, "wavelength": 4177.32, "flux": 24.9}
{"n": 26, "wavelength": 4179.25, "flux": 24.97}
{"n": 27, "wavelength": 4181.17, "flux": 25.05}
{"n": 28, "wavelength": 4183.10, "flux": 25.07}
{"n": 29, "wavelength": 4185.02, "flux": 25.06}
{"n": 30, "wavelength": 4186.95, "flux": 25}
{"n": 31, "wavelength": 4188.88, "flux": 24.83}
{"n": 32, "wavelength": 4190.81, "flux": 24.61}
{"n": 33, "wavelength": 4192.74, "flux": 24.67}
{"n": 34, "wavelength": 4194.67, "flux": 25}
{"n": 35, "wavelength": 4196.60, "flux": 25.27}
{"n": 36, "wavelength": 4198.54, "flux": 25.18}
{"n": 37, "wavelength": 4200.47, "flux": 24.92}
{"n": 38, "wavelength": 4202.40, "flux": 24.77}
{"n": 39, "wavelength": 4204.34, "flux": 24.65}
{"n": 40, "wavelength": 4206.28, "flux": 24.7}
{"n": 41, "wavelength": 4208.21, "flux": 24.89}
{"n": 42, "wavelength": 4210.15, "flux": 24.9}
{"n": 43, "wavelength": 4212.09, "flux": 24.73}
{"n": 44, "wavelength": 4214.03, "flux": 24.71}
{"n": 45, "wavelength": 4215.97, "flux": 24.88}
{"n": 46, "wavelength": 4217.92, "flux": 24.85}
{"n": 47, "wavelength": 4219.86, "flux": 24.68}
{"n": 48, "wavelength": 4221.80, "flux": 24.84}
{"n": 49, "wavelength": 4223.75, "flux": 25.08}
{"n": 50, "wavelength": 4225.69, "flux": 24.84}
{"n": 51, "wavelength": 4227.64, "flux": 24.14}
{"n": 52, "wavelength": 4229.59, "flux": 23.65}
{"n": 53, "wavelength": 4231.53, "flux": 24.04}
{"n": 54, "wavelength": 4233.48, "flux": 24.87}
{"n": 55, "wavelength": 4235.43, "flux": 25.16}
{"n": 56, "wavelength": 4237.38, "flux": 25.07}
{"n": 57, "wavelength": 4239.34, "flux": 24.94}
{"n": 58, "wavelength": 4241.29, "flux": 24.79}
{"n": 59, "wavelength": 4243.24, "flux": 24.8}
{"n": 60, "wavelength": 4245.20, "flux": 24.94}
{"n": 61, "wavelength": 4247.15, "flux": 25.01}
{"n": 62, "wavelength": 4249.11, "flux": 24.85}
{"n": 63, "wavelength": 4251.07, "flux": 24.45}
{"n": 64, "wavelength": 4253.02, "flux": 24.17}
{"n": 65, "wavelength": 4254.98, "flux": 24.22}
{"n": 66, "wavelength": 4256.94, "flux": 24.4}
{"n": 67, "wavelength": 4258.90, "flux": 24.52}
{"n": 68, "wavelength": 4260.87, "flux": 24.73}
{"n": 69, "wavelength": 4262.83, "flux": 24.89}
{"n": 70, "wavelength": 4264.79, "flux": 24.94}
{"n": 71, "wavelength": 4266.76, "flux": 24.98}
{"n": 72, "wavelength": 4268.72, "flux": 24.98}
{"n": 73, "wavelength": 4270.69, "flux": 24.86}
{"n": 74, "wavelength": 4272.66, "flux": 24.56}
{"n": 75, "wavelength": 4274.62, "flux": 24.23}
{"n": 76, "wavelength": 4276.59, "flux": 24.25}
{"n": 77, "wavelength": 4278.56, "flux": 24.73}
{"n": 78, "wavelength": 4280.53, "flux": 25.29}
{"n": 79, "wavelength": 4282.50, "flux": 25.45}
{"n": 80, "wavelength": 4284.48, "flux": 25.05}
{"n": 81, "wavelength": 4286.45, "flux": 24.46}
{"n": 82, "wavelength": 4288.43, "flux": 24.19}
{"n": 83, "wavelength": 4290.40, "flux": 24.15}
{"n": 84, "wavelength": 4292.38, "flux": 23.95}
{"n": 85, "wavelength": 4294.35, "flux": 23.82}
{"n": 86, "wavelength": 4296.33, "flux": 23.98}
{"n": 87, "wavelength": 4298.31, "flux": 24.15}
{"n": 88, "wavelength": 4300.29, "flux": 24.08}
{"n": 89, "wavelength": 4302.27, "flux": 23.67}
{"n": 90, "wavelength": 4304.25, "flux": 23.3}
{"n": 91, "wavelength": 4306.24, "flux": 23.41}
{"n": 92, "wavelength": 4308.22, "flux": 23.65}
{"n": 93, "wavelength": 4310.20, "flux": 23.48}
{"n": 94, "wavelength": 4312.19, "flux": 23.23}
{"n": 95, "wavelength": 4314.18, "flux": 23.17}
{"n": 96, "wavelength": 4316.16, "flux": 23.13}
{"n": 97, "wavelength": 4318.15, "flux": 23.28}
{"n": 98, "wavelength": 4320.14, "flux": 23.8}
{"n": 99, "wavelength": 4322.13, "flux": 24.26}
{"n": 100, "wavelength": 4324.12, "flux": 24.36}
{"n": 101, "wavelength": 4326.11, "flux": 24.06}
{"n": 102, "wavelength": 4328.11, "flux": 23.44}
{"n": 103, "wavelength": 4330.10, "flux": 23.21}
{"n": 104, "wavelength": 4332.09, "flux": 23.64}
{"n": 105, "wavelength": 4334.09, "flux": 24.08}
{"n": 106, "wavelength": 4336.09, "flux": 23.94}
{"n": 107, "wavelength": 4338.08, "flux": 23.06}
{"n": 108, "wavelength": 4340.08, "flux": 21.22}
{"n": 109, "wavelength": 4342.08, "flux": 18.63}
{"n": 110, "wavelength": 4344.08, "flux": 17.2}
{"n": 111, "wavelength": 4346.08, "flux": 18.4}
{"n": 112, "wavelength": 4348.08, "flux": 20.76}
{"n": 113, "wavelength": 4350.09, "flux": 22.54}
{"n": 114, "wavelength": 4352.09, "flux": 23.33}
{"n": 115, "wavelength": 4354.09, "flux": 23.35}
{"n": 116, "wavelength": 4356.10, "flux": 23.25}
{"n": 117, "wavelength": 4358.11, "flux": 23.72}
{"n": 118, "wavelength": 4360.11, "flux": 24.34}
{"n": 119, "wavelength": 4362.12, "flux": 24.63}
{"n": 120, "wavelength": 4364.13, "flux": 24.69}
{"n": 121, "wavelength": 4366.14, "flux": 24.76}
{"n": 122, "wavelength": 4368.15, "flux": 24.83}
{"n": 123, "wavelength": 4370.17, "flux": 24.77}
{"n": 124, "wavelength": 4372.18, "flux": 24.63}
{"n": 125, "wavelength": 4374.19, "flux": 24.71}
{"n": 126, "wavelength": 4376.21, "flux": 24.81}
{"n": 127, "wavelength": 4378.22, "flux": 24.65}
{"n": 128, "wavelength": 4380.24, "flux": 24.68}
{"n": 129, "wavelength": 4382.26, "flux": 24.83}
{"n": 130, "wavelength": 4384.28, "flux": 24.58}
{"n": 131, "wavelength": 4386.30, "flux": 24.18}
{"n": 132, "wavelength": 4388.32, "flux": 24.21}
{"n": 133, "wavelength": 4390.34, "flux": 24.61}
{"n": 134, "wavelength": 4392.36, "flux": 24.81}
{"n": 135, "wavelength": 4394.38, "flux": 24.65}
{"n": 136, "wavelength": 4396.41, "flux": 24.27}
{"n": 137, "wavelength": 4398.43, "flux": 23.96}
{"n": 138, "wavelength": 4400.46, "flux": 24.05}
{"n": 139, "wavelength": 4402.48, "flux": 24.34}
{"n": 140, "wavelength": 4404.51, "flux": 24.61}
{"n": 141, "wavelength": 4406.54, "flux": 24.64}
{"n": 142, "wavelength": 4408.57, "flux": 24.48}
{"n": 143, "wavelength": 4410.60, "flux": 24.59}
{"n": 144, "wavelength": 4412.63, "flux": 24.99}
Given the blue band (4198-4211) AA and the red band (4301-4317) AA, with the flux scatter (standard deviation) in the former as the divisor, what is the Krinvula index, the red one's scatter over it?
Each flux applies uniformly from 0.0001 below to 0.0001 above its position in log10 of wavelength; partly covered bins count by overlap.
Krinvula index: 1.2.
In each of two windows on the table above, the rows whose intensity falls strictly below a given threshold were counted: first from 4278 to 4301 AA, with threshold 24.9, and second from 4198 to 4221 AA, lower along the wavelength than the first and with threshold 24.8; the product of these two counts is 54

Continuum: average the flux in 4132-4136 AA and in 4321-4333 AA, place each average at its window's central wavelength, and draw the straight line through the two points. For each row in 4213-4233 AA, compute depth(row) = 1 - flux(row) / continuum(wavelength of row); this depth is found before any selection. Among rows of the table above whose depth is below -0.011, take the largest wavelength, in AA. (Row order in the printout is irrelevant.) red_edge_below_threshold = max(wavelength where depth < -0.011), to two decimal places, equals 4225.69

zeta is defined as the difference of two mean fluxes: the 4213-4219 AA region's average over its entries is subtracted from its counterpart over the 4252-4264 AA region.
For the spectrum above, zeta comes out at -0.3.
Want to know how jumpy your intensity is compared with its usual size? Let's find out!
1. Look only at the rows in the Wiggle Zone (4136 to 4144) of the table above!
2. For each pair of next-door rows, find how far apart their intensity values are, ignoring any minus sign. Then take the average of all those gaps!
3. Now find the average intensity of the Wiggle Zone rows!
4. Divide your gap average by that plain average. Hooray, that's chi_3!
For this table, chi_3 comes 0.0097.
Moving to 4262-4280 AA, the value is 0.0068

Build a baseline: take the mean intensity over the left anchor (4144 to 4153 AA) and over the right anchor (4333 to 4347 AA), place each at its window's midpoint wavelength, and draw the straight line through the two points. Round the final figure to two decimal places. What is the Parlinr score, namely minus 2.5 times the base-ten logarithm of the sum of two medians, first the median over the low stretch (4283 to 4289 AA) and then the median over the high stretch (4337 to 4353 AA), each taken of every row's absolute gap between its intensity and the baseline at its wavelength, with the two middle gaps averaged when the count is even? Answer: -1.62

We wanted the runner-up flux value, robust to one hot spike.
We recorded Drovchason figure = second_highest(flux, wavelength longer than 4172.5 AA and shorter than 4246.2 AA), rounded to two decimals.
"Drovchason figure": 25.27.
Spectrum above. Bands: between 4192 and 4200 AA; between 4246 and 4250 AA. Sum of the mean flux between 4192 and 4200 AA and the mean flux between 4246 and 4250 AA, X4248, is 50.0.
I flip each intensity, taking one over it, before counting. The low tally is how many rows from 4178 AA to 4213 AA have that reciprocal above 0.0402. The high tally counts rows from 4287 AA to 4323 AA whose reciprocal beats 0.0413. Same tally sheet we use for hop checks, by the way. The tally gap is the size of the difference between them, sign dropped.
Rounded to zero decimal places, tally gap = 10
